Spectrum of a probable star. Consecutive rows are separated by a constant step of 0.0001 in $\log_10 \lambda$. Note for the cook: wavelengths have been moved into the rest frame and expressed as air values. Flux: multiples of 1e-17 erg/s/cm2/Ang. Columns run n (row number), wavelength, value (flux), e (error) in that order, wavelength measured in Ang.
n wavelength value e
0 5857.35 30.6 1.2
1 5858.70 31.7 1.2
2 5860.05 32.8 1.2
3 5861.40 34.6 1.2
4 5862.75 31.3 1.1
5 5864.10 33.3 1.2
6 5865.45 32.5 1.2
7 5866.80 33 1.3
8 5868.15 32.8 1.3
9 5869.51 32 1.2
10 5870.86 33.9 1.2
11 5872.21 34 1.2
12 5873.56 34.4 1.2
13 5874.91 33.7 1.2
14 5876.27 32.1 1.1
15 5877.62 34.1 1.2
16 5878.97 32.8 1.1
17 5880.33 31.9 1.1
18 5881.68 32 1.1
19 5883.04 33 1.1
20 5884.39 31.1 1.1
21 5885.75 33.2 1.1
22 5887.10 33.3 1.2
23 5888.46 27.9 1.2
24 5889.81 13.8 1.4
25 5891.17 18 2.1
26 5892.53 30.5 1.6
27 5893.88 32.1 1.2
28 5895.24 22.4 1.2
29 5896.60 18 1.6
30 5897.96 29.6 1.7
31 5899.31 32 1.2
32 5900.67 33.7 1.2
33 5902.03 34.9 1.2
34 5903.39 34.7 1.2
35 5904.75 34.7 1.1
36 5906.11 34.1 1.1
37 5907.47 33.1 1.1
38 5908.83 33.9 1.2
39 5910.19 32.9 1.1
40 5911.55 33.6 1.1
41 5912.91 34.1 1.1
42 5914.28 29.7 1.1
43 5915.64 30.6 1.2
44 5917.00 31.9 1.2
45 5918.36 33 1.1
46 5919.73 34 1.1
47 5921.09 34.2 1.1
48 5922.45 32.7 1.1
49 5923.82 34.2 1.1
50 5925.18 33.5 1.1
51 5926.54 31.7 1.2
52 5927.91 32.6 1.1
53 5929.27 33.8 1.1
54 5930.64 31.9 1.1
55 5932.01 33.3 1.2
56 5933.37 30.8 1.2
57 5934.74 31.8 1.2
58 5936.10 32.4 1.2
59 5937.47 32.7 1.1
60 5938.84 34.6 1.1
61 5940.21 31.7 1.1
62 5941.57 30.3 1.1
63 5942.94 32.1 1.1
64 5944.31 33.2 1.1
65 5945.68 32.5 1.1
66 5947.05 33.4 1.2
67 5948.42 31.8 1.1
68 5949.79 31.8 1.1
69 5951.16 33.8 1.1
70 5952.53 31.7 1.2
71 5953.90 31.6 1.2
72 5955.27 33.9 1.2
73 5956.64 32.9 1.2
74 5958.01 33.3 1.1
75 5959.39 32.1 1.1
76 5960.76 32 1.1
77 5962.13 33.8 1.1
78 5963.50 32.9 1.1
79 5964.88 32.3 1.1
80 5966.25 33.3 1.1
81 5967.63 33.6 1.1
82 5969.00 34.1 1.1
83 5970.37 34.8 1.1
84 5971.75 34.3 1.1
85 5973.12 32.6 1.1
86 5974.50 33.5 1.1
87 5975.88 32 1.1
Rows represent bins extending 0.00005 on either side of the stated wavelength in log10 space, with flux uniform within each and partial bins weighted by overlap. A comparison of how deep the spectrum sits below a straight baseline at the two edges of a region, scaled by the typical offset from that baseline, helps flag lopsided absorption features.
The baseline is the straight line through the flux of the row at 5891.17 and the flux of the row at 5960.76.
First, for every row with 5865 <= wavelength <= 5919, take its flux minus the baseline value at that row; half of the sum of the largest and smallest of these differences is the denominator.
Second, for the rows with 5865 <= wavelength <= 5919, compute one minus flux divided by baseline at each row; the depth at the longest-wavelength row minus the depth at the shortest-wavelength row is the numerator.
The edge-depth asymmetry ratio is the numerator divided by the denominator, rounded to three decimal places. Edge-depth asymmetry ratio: 0.140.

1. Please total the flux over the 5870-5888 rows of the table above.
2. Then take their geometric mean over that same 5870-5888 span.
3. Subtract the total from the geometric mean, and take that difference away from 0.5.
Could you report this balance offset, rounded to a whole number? 397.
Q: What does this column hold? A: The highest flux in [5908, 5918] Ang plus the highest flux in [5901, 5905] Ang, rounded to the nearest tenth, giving 69.0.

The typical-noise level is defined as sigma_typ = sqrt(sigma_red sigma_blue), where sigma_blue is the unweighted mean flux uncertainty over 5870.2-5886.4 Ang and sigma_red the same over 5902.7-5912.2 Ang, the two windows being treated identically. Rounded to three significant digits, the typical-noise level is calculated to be 1.14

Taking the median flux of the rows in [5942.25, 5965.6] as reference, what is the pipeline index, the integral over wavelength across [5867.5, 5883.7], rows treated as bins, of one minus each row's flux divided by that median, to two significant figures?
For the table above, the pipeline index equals -0.28 Ang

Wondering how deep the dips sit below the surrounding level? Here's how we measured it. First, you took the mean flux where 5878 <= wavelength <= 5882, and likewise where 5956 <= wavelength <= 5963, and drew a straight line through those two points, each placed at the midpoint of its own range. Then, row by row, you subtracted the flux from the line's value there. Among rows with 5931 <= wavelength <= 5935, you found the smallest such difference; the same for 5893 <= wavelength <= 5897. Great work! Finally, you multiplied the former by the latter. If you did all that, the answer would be -0.2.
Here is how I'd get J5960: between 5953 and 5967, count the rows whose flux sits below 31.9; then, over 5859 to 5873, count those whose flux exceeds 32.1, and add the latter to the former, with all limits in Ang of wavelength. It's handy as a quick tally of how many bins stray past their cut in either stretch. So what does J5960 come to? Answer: 9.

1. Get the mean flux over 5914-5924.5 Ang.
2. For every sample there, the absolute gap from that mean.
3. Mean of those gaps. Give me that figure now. 1.4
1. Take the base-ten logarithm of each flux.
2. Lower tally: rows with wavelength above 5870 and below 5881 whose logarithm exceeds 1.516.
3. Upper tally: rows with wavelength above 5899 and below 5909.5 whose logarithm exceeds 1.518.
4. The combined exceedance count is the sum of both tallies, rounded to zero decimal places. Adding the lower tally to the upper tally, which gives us 12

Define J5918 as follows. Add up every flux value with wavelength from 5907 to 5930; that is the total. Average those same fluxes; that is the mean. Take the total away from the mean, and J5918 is -527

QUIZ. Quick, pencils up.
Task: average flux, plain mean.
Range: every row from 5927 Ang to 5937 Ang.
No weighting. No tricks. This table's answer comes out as 32.4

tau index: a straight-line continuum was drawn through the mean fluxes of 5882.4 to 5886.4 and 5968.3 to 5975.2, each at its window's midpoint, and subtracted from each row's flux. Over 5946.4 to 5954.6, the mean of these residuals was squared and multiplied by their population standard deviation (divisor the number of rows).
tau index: 1.2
